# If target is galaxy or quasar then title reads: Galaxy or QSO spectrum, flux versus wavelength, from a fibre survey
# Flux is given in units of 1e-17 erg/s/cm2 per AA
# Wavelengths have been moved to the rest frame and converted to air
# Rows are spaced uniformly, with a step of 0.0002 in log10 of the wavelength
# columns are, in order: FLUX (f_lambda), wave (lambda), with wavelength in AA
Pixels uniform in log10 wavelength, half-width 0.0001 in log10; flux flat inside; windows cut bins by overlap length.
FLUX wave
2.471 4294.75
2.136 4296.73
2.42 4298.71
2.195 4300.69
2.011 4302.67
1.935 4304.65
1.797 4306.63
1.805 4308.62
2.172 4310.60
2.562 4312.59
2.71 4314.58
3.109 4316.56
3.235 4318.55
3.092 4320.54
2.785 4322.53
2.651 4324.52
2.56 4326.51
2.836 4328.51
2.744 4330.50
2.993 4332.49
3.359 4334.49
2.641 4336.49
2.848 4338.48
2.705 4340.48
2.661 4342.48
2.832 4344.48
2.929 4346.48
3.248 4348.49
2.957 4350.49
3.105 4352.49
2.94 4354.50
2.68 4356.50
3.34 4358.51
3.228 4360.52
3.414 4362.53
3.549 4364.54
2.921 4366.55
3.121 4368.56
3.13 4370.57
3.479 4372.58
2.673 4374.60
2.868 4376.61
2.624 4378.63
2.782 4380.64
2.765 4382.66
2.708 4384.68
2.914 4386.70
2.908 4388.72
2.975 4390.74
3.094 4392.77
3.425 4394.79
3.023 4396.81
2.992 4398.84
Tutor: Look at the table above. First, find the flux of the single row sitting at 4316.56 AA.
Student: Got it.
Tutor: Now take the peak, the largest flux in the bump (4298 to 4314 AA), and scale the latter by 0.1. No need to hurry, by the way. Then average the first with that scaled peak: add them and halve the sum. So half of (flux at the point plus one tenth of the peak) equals 1.68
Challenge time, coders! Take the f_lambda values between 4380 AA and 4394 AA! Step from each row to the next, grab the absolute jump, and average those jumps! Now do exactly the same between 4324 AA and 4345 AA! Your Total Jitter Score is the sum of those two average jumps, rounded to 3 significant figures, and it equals 0.314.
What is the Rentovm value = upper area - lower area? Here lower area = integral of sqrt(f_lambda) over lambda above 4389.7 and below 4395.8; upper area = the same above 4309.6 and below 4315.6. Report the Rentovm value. -1.4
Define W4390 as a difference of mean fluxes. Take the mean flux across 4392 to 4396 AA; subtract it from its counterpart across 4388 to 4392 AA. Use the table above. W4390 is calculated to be -0.32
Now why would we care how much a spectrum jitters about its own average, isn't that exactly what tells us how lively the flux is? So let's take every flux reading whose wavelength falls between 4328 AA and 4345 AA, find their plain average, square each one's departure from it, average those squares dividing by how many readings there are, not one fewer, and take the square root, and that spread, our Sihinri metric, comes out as 0.21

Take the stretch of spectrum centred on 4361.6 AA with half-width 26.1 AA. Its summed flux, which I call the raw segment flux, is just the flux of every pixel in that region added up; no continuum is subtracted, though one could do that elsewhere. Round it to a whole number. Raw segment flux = 77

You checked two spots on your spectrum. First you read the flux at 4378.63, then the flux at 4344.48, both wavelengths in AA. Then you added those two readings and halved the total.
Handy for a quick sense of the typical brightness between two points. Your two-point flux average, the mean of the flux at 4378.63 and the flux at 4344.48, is 2.7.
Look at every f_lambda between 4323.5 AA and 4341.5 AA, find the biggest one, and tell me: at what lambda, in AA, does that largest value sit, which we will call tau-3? 4334.49 AA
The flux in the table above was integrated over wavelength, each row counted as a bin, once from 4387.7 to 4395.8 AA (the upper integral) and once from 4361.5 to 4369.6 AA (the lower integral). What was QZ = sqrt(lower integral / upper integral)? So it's 1.02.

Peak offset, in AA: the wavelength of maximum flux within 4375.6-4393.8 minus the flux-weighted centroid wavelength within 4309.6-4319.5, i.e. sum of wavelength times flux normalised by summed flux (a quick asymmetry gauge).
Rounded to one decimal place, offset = 77.8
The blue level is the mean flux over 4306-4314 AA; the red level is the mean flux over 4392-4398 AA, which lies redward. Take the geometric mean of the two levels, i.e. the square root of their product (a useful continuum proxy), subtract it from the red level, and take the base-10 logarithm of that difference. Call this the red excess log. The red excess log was -0.2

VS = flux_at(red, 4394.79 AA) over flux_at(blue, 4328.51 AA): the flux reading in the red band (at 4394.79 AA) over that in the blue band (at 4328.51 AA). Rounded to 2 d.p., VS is 1.21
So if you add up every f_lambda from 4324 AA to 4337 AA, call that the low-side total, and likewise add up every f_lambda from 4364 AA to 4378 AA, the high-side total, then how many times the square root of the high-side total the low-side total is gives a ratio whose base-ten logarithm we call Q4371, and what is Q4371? 0.628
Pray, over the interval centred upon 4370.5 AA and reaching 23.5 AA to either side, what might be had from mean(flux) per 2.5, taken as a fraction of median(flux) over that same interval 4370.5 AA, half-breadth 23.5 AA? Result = 0.408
